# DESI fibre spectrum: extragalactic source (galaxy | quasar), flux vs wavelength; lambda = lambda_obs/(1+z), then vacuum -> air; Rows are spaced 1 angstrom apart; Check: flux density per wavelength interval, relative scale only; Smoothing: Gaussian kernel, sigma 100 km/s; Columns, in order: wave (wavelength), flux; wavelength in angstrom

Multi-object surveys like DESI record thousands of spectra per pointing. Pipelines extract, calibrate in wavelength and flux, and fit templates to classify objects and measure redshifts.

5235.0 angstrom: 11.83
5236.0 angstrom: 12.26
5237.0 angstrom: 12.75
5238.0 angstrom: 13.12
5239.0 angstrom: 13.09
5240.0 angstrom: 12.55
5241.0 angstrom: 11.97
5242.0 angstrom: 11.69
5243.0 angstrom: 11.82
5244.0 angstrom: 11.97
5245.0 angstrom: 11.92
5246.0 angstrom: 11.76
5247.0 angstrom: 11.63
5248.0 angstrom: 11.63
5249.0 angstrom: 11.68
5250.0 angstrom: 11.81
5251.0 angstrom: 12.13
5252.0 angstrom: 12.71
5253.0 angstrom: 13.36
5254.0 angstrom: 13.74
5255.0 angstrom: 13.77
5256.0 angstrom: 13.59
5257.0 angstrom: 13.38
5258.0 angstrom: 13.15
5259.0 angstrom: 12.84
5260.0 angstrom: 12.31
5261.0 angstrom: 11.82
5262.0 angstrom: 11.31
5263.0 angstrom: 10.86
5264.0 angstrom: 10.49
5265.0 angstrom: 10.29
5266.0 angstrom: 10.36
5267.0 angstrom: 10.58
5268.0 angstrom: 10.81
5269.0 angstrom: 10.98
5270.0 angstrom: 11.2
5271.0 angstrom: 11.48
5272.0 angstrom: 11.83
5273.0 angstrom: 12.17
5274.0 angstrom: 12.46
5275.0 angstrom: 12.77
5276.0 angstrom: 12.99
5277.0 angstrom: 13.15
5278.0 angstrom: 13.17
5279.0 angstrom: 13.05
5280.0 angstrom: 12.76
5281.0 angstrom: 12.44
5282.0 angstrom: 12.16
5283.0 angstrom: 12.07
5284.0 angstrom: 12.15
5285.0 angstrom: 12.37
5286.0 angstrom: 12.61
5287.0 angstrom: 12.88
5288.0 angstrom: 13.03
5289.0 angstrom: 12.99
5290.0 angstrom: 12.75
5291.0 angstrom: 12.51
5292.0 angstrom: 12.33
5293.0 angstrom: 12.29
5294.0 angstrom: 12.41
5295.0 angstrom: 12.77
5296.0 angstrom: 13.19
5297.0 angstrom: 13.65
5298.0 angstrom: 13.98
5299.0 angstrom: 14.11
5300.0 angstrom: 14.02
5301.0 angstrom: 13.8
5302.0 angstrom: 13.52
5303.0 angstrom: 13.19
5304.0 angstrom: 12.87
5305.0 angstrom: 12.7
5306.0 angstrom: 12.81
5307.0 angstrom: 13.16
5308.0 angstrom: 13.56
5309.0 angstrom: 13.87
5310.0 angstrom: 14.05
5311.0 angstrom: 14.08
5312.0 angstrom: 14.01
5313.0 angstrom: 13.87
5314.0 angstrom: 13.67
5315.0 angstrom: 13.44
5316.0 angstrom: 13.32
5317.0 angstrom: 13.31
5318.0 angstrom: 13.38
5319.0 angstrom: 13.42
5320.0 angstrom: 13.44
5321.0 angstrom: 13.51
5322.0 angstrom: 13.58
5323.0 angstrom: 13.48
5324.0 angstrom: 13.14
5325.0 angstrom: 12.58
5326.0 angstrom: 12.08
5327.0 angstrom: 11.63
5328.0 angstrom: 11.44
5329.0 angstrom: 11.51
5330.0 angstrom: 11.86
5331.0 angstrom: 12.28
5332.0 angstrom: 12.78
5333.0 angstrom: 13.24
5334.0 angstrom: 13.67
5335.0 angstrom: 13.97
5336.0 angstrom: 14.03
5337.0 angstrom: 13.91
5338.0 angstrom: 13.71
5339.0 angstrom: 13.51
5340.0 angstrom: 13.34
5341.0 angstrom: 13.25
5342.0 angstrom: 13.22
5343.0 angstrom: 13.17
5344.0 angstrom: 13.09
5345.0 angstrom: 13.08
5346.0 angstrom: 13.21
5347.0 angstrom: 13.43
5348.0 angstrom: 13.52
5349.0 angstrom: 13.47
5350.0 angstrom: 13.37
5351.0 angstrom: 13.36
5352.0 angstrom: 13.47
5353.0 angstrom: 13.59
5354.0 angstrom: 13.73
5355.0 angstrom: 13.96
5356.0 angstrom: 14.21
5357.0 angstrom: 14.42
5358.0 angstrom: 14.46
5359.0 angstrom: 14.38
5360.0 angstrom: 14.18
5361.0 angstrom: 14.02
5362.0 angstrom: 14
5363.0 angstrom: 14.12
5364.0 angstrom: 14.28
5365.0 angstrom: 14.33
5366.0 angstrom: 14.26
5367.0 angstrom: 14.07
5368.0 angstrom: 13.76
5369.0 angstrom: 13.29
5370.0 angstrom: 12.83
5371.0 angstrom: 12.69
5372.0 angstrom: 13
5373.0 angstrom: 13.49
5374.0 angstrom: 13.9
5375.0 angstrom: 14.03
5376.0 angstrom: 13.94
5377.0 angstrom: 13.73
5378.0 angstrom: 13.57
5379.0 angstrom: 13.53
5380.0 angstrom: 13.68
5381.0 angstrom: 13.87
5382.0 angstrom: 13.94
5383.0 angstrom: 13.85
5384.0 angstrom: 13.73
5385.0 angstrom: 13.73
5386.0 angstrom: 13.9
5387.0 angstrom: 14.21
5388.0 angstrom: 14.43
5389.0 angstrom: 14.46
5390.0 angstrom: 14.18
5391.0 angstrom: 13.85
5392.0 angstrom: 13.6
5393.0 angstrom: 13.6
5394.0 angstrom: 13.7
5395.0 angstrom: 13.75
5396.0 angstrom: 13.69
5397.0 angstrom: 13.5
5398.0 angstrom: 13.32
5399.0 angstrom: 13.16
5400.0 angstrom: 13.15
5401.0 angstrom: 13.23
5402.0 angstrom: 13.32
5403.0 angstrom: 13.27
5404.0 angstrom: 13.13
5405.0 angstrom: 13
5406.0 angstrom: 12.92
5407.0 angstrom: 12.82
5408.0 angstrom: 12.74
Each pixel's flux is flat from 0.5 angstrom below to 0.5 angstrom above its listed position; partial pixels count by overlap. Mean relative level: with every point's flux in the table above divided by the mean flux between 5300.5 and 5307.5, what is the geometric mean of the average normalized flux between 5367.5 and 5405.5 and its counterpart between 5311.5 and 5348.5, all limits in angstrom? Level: 1.02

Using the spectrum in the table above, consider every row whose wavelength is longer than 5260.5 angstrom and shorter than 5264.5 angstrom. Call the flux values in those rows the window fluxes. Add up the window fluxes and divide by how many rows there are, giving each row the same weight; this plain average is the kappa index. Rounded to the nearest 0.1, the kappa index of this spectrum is 11.1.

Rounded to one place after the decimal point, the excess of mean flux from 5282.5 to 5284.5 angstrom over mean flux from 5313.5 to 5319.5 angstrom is -1.3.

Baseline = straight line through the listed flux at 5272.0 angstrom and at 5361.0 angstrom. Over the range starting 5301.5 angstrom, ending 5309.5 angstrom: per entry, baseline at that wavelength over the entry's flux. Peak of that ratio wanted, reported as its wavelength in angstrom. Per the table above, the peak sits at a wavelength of 5305.0 angstrom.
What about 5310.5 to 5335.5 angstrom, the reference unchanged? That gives 5328.0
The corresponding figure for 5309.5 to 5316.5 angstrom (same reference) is 5316.0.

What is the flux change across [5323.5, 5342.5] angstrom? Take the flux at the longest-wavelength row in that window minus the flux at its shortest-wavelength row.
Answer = 0.1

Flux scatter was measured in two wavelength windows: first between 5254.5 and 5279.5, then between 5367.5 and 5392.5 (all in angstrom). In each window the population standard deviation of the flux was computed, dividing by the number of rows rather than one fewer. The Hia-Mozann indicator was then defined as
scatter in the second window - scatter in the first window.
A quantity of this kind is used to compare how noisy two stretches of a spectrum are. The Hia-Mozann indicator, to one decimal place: -0.7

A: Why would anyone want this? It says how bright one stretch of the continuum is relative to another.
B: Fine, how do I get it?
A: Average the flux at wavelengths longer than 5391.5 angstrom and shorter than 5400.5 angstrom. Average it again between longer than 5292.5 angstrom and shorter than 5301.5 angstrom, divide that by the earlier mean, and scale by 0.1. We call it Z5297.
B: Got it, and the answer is 0.099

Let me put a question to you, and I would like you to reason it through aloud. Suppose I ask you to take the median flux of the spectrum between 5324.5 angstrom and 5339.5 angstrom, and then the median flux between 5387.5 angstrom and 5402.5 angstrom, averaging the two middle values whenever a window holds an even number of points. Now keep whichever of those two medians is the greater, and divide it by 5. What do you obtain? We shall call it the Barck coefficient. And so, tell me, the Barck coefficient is 2.72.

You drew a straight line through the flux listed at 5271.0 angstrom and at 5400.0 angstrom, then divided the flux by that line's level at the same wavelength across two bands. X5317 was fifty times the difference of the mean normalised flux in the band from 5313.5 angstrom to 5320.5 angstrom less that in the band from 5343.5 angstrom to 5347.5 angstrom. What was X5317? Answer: 2.5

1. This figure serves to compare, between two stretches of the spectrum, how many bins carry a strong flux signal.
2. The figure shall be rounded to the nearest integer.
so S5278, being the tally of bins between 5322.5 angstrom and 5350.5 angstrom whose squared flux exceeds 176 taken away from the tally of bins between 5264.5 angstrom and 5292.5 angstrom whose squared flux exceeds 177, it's -12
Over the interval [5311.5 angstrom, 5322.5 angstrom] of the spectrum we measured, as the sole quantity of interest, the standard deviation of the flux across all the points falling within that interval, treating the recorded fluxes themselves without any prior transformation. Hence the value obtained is 0.2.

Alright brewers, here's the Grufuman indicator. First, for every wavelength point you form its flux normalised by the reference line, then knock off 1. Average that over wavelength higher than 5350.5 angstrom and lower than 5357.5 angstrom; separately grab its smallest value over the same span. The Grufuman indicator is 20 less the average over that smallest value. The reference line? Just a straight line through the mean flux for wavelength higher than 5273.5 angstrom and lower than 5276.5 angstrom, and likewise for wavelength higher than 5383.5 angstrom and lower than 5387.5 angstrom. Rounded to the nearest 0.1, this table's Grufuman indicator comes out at 21.5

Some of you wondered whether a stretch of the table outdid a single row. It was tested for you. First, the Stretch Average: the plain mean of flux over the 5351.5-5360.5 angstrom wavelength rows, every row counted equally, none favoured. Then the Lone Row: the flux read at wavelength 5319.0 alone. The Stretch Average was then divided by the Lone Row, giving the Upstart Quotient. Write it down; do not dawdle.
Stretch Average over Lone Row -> 1.05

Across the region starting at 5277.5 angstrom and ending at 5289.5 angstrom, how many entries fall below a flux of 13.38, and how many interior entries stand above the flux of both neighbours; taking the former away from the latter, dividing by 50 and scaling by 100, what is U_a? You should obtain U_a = -22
